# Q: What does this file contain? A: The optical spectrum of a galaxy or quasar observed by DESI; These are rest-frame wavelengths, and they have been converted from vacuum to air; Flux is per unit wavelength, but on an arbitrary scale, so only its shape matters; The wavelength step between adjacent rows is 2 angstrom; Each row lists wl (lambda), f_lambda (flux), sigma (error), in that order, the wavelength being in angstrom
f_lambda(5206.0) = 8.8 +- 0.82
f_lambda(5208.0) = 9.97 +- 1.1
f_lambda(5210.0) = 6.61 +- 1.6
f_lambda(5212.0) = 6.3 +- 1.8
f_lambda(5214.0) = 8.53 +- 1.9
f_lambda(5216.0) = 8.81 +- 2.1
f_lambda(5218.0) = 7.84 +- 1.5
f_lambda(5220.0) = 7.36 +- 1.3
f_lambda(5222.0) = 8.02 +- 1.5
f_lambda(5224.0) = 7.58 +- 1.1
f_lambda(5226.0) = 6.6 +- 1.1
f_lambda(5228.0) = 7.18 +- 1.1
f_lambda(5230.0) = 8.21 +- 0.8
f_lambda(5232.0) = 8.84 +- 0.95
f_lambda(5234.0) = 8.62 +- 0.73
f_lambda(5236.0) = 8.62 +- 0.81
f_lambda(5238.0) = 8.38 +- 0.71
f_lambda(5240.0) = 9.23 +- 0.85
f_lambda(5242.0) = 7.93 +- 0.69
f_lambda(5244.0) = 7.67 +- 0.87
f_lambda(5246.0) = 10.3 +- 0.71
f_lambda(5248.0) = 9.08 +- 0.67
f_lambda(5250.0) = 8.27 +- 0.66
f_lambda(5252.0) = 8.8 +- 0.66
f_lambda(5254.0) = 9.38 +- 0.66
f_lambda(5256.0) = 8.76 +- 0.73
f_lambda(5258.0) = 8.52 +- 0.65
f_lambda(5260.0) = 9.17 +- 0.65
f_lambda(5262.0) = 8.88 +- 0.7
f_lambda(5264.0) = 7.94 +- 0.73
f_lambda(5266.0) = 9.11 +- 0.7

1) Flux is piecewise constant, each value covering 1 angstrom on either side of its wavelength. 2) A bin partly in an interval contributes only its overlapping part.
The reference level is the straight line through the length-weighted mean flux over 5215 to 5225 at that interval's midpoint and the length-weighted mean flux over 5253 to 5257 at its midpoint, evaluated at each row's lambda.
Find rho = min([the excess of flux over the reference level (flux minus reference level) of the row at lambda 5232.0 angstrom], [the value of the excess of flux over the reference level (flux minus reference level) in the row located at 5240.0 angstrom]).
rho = 0.5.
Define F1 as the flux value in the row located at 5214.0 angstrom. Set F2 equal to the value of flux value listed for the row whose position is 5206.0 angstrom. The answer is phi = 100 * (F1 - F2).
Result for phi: -27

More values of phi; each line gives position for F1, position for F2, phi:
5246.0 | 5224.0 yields 272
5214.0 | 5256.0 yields -23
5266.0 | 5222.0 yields 109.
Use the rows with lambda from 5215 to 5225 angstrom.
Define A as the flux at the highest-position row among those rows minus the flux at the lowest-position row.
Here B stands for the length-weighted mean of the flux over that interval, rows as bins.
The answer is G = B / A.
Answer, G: -6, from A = -1.2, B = 7.9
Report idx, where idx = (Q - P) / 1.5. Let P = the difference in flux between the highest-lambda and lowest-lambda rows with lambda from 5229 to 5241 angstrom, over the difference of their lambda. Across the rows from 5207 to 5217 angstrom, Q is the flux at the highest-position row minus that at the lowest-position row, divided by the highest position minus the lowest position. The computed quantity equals -0.16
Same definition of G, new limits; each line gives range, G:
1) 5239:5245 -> -5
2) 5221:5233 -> 9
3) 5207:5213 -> -2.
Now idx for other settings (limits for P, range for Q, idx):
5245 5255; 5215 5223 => -0.01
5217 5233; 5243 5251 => 0.02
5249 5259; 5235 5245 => -0.10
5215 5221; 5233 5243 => 0.18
